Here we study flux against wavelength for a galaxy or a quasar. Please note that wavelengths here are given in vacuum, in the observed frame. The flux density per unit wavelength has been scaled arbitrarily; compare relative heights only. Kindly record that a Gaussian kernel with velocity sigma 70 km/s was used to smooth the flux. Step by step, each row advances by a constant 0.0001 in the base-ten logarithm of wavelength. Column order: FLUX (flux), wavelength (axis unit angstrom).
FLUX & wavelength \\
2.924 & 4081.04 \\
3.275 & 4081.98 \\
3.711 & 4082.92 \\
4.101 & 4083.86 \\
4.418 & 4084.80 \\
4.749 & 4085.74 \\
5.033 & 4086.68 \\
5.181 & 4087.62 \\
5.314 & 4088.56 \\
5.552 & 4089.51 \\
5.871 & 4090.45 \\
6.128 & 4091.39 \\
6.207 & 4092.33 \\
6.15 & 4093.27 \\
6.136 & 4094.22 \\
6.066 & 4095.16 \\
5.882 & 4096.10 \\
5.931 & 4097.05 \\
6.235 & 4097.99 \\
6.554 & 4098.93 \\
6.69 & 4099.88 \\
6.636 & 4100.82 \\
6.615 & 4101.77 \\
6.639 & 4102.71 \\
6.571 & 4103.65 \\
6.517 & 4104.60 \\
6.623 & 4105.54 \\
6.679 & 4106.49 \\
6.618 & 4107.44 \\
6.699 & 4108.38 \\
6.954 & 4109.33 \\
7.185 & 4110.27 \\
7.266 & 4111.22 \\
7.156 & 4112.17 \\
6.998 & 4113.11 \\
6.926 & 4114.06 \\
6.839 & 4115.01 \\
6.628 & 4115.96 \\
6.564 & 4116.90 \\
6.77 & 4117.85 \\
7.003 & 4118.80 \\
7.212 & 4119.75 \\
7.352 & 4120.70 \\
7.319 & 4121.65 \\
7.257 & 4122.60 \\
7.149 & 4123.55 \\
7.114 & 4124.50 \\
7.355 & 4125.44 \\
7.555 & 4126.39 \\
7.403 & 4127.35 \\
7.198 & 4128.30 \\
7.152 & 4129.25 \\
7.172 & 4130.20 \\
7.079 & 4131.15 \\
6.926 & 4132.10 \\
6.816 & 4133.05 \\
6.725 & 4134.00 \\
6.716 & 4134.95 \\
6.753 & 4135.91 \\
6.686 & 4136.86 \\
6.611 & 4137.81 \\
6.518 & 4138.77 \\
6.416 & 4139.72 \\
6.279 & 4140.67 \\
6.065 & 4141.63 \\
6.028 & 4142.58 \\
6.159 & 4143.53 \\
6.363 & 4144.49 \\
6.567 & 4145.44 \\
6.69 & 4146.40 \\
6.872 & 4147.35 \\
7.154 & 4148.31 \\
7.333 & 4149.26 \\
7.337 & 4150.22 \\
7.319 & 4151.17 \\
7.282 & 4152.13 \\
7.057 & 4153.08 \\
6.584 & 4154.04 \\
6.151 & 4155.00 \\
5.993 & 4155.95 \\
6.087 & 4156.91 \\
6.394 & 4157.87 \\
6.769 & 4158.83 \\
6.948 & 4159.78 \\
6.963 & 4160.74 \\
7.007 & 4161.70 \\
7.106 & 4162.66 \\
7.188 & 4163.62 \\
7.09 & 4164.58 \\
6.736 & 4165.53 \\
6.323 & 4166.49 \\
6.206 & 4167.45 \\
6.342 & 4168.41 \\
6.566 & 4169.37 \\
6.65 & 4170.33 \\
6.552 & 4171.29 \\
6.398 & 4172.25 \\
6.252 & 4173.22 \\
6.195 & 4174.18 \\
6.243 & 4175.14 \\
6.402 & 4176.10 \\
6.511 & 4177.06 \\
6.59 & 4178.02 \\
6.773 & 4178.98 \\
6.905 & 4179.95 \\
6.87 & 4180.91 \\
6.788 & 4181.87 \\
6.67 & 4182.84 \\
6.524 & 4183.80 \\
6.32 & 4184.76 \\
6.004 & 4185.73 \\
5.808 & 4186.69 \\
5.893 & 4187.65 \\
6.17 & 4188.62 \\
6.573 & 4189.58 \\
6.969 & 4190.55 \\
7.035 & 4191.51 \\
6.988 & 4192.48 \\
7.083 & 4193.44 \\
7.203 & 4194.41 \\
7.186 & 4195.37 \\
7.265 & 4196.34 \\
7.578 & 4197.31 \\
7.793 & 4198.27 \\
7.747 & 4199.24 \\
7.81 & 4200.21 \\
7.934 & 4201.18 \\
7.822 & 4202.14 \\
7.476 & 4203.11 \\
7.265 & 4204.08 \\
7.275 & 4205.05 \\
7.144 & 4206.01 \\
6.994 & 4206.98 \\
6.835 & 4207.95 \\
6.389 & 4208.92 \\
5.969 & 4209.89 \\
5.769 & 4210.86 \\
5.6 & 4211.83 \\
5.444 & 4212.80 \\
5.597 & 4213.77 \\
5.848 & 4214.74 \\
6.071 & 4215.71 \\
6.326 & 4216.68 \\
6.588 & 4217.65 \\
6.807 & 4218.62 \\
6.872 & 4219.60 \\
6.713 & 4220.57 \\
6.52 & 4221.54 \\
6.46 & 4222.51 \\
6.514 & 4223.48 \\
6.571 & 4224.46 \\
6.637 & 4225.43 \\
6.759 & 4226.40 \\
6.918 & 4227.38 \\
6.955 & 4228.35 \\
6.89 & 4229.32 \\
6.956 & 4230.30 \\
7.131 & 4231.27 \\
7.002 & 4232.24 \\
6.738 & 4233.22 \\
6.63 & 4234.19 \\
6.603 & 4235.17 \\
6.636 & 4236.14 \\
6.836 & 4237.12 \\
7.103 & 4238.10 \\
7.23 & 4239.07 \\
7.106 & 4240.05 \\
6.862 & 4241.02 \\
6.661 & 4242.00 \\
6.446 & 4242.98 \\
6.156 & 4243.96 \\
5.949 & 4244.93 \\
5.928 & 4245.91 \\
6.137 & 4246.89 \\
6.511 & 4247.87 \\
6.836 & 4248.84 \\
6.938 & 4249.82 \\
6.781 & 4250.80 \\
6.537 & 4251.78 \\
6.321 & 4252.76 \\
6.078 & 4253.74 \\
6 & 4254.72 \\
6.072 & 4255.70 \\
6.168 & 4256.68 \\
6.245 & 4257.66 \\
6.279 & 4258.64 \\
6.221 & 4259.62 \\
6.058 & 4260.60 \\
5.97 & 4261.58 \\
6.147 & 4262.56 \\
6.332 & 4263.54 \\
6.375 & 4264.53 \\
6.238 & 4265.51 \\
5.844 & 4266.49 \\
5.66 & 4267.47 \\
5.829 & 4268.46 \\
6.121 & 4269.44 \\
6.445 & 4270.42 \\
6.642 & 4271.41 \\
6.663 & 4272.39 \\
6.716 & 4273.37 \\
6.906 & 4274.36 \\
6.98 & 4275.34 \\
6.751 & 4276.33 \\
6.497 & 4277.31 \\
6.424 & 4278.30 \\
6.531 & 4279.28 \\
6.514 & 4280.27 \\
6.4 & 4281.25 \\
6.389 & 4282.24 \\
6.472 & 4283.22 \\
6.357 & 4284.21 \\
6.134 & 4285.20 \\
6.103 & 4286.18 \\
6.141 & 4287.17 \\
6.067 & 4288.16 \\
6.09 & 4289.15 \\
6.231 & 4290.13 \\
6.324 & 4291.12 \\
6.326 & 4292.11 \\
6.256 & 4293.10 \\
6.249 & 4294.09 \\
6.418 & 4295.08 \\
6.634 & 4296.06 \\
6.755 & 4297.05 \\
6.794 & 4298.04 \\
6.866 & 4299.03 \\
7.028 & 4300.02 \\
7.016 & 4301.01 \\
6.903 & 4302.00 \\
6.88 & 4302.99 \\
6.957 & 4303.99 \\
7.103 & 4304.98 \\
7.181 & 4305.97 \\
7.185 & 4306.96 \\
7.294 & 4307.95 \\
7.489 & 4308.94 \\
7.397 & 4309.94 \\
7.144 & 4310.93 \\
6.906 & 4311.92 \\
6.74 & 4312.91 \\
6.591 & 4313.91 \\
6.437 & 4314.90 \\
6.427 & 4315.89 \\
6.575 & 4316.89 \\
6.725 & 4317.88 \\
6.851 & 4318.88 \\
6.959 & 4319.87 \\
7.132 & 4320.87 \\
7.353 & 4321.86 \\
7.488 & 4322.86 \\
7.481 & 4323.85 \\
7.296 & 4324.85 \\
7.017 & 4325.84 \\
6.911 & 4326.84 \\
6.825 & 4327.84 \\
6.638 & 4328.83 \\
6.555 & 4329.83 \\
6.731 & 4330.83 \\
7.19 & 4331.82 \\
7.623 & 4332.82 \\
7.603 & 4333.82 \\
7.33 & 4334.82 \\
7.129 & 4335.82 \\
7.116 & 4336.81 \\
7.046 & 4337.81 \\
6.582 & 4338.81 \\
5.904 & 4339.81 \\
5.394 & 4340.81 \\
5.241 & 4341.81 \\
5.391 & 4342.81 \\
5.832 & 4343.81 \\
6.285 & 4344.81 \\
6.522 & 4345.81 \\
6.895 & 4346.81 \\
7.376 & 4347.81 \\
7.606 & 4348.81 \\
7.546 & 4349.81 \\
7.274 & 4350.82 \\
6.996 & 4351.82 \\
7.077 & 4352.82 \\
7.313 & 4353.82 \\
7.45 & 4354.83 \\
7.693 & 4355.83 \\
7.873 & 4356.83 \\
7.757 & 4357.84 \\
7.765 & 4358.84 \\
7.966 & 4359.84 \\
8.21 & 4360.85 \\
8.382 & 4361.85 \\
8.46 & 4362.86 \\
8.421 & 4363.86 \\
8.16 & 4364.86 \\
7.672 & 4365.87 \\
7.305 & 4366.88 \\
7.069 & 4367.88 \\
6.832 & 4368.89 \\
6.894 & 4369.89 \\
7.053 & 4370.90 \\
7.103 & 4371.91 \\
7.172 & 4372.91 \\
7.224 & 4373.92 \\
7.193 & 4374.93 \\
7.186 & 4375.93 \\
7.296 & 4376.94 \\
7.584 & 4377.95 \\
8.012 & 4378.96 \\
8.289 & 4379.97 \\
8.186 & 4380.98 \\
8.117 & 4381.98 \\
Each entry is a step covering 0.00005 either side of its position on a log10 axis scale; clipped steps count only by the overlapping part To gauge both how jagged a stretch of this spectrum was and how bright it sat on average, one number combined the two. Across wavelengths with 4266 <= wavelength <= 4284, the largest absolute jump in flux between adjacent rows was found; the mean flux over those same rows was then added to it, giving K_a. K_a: 6.8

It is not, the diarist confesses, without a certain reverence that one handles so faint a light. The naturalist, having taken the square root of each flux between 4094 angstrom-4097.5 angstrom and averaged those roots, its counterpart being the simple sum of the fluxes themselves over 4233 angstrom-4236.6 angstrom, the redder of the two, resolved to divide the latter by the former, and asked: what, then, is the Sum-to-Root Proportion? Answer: 10.9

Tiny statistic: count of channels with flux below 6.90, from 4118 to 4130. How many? 0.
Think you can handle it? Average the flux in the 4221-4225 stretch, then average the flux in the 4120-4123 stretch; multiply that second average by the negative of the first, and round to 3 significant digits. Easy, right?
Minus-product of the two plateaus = -47.6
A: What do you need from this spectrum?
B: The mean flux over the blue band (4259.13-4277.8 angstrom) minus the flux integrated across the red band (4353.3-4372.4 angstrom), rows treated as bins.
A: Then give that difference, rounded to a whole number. -140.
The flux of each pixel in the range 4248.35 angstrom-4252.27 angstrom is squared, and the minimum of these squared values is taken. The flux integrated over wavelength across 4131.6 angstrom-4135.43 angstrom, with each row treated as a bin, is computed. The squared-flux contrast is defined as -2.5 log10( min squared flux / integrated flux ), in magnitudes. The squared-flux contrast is -0.54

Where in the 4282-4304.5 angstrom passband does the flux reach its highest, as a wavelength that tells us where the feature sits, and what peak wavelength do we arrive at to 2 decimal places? 4300.02 angstrom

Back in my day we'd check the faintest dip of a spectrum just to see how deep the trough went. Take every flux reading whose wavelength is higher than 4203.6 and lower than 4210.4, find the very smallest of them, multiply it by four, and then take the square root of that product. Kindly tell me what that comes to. 4.89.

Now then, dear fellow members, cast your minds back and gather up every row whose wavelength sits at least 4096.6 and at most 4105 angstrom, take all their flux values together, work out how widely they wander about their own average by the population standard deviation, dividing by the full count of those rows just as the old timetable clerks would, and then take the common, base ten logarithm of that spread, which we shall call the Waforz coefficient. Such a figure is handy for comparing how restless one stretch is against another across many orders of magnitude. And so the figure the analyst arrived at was -0.63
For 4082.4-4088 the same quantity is -0.29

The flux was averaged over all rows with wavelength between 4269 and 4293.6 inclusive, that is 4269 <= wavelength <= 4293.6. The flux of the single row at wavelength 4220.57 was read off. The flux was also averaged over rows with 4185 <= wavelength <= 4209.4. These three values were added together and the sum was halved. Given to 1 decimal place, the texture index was 10.1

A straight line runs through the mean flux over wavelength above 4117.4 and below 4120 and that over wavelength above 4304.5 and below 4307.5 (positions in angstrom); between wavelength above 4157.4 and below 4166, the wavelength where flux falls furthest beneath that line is 4157.87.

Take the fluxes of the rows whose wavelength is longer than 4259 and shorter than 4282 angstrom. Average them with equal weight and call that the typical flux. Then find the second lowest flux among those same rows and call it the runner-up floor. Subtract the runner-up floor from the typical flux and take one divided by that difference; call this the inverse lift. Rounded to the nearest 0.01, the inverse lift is 1.89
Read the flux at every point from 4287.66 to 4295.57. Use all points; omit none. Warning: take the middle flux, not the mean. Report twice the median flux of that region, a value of 12.5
